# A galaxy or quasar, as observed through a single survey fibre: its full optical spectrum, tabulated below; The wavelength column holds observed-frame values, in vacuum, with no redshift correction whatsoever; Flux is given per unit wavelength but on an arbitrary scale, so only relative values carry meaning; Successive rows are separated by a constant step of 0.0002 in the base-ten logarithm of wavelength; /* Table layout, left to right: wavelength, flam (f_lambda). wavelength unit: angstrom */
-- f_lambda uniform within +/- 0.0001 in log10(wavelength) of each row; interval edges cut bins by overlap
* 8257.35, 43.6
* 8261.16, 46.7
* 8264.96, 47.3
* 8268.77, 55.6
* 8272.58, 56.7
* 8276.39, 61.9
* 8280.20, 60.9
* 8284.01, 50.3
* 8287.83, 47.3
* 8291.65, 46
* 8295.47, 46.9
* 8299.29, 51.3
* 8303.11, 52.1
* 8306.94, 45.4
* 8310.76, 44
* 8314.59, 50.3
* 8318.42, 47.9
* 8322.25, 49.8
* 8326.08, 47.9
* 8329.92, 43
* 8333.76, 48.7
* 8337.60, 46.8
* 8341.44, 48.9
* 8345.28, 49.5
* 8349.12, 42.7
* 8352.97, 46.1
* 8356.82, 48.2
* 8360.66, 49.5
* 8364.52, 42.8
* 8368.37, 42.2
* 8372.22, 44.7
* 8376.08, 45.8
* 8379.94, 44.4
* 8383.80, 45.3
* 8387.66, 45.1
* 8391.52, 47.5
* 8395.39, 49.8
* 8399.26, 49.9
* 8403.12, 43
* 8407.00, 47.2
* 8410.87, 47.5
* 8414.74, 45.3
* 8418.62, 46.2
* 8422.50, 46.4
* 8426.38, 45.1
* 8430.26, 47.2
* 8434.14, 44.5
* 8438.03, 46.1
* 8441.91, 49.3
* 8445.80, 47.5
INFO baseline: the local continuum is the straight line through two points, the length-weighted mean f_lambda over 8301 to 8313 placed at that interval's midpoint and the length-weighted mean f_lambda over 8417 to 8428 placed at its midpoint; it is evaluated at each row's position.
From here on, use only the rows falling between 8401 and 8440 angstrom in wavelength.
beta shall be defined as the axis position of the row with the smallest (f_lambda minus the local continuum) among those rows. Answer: 8403.12 angstrom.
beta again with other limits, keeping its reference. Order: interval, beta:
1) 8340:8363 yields 8349.12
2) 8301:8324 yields 8310.76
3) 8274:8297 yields 8291.65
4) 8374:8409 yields 8403.12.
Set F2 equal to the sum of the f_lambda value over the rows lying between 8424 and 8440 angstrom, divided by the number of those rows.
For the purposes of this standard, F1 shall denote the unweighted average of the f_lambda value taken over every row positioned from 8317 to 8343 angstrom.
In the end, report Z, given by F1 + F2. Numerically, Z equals 93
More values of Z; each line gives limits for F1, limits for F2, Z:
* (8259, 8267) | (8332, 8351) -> 94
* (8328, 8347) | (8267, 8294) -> 101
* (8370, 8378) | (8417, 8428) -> 91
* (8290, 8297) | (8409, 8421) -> 93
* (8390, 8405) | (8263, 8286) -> 103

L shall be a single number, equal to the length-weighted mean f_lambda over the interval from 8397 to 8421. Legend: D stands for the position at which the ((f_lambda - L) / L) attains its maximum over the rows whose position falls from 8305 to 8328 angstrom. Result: 8314.59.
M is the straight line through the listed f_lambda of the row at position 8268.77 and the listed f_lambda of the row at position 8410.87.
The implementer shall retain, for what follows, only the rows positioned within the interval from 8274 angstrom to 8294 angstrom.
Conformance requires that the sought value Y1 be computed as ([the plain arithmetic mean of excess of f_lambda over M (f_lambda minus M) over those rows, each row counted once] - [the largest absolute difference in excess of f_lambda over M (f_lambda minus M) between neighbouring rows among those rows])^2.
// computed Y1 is 140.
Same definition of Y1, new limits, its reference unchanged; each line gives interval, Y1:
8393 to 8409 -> 53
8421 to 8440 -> 9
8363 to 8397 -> 45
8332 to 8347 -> 29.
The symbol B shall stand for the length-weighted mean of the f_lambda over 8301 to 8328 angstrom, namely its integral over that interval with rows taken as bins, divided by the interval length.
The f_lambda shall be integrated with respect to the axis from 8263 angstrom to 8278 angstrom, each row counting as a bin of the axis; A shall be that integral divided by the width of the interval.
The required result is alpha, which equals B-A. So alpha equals -7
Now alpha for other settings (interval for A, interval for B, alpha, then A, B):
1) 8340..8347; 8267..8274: 7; 49.2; 56.1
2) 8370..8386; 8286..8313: 3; 45.0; 47.6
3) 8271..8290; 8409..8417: -9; 55.3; 46.4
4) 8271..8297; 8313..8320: -4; 52.9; 49.1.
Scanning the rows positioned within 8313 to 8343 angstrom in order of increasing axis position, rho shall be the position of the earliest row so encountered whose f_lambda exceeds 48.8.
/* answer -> 8314.59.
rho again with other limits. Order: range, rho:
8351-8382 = 8360.66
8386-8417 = 8395.39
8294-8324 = 8299.29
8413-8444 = 8441.91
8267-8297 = 8268.77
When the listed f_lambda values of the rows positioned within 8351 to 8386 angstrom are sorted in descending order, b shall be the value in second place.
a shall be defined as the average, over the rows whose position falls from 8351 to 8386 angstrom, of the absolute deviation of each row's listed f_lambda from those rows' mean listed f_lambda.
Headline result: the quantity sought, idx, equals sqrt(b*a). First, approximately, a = 1.7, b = 48.2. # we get 9.2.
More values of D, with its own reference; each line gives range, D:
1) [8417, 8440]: 8430.26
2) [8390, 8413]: 8399.26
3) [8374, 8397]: 8395.39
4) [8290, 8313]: 8303.11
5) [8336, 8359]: 8345.28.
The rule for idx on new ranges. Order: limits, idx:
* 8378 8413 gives 9.8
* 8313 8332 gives 9.8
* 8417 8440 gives 5.9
